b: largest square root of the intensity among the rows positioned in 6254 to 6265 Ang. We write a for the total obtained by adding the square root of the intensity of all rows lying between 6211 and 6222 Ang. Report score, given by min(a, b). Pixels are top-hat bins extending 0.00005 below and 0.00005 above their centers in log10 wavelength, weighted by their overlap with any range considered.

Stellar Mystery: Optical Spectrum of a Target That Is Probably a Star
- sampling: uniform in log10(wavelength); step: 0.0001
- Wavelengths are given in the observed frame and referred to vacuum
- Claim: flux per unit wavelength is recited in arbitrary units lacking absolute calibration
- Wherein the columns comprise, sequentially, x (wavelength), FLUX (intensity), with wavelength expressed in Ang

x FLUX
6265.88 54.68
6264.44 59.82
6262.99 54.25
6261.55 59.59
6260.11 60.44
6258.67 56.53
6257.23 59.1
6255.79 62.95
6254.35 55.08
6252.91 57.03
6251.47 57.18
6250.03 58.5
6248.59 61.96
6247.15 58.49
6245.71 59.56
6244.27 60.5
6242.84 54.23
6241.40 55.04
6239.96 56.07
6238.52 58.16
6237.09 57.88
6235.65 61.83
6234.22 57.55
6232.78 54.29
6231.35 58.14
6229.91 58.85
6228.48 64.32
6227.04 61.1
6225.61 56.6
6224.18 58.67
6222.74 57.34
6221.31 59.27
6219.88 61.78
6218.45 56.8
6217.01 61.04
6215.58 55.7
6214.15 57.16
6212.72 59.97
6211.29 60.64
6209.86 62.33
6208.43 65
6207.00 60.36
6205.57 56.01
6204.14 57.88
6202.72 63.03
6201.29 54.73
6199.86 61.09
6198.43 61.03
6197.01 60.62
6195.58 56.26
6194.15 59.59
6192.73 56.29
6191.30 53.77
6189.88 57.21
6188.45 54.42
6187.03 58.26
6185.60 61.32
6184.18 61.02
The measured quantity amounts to 7.93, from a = 61.5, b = 7.93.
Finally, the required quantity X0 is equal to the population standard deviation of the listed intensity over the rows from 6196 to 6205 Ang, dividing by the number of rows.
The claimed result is 2.7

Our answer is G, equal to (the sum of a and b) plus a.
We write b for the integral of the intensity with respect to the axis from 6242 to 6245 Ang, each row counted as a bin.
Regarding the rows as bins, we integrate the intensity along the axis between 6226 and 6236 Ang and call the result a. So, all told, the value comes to 1357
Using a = 593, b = 172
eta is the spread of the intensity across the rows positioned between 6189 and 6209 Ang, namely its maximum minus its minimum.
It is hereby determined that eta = 11.2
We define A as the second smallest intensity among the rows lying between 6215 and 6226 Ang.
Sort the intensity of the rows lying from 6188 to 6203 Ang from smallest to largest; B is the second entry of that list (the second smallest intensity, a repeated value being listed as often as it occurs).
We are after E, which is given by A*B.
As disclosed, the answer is 3080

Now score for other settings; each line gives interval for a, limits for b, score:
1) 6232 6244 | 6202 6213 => 8.06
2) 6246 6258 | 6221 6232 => 8.02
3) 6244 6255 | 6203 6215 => 8.06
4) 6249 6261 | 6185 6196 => 7.83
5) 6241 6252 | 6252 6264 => 7.93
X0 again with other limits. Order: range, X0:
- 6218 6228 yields 1.9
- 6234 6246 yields 2.4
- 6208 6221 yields 2.8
